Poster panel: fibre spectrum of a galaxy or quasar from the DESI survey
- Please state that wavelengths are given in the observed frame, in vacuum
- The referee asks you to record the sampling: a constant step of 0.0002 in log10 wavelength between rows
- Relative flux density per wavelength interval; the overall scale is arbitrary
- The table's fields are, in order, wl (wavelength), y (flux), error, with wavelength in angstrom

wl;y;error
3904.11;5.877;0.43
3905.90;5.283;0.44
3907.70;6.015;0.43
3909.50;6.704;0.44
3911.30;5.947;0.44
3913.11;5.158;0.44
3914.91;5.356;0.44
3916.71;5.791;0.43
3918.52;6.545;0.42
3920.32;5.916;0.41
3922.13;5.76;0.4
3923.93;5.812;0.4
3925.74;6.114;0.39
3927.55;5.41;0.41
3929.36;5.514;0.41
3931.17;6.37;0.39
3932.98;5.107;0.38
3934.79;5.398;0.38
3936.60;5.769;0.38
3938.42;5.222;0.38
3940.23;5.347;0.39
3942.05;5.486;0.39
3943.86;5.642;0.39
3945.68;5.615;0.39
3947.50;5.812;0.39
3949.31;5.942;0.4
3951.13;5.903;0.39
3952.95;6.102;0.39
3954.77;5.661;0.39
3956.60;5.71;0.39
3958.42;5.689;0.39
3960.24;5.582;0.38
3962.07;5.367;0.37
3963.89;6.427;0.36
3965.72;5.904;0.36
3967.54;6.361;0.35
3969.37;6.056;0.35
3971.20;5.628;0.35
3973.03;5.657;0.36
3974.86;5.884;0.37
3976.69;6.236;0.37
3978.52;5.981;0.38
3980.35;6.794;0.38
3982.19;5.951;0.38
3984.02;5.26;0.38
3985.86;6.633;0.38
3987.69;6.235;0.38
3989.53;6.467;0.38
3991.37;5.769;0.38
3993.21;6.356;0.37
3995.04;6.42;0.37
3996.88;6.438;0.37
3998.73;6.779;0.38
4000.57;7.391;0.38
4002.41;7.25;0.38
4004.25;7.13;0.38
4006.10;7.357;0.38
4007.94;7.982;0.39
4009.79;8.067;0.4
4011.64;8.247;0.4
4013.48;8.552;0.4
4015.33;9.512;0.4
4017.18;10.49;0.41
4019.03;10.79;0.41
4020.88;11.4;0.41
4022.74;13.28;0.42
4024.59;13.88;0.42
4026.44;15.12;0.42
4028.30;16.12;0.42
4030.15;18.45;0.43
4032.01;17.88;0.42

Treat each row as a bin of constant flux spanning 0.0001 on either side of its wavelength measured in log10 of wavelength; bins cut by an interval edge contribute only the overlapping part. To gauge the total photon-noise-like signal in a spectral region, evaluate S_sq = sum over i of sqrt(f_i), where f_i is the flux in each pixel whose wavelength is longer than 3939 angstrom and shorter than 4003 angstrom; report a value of 86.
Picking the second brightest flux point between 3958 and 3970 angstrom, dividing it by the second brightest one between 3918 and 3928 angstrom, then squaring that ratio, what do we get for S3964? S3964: 1.08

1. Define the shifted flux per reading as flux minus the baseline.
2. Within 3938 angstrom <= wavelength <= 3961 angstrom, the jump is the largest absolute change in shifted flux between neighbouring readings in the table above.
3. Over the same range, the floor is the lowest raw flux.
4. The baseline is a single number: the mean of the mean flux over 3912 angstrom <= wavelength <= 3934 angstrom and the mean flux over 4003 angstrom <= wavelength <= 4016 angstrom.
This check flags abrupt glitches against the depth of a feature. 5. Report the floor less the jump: 4.8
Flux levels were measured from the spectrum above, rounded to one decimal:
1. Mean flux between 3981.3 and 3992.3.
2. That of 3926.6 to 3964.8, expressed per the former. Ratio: 0.9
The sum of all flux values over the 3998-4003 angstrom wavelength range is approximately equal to 21.4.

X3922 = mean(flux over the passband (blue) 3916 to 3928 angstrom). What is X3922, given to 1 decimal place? 5.9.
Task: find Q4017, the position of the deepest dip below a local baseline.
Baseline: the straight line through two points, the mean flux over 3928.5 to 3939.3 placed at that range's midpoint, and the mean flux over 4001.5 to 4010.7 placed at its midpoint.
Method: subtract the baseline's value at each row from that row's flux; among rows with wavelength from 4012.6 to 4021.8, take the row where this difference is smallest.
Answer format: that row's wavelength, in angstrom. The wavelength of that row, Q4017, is 4013.48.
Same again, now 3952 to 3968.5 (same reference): 3962.07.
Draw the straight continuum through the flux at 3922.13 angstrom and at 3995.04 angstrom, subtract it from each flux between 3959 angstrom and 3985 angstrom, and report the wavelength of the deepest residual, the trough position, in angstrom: 3984.02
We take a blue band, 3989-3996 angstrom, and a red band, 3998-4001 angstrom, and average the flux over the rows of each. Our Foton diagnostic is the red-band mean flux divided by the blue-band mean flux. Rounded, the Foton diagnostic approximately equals 1.13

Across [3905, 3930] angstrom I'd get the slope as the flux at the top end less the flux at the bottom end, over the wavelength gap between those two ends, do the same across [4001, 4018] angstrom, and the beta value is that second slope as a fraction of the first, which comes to 22.3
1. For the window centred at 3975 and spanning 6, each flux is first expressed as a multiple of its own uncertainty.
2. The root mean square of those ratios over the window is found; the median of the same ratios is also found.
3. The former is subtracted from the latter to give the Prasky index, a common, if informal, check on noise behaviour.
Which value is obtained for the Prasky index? -0.26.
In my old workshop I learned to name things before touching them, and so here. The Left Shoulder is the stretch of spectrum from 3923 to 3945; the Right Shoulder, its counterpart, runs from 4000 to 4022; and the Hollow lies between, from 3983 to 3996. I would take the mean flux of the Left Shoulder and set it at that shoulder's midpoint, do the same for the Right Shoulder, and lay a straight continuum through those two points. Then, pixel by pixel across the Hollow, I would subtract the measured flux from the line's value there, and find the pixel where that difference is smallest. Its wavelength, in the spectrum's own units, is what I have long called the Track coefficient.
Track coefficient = 3985.86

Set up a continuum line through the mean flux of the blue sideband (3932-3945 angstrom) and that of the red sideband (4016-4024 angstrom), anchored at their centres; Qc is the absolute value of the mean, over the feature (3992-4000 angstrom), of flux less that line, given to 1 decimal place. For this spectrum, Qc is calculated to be 3.2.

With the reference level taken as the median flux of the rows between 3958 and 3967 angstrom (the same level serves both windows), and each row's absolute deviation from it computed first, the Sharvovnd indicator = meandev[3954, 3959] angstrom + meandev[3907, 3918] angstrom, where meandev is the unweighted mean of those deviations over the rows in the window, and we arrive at 0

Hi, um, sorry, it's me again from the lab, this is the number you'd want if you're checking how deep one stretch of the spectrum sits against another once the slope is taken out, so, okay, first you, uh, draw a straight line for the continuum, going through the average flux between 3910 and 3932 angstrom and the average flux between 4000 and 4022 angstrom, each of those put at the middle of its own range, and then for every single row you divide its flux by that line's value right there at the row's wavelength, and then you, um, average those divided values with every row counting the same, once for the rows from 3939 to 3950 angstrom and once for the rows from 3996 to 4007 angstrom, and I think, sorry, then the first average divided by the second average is 1.0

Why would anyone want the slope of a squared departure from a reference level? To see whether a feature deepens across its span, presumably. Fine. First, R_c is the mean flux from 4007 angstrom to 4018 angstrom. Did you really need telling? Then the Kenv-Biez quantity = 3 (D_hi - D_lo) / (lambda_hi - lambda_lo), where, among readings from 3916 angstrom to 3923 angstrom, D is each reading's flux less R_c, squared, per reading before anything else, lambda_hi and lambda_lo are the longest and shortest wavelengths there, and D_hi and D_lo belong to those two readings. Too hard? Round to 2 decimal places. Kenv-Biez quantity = 0.10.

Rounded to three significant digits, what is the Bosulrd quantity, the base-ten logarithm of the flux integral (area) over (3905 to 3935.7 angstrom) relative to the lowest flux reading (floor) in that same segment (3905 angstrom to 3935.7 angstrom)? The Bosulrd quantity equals 1.54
